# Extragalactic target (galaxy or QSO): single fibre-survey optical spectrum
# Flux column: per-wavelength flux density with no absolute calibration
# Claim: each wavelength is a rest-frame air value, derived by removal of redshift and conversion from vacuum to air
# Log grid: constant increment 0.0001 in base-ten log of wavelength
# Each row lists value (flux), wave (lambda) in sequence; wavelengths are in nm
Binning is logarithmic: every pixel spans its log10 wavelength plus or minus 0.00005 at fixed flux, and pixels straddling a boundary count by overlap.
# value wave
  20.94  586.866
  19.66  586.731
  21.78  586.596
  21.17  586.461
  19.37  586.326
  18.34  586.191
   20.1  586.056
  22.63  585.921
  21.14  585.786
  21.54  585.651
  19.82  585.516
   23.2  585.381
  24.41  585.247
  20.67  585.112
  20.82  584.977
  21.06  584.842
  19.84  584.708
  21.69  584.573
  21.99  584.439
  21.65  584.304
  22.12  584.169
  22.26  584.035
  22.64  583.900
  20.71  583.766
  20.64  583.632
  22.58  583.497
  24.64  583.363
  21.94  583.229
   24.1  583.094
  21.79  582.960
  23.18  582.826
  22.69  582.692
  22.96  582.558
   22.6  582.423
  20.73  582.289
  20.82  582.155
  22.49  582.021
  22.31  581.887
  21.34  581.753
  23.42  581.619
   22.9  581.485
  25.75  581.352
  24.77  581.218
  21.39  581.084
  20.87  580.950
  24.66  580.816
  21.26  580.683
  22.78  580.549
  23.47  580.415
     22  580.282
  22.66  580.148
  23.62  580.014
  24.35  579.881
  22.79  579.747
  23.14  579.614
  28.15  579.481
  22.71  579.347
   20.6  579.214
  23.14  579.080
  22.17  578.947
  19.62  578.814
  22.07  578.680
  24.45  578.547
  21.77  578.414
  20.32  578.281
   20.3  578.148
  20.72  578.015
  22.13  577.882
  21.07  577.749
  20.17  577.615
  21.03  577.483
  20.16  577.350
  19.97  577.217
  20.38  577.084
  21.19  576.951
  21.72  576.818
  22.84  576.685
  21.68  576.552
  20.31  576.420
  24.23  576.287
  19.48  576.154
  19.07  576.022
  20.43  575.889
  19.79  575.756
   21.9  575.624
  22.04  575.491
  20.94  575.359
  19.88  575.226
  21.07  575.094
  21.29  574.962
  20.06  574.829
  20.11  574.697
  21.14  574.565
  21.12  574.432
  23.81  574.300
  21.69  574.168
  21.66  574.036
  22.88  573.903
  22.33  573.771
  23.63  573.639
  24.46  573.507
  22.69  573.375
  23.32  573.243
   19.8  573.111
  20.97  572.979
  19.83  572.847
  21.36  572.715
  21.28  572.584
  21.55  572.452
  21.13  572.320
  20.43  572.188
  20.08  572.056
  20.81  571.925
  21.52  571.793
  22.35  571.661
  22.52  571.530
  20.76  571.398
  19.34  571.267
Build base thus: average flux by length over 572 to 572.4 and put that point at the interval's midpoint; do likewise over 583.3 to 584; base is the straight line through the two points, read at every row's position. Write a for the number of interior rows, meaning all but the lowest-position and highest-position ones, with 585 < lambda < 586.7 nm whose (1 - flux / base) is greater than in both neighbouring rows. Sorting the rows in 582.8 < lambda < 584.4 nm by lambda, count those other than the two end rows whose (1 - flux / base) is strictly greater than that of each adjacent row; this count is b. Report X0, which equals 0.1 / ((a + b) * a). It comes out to 0.006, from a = 3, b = 3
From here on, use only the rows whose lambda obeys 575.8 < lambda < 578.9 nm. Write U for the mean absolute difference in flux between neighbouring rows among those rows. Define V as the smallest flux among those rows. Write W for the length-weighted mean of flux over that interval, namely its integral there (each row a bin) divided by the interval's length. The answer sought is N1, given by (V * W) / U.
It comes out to 290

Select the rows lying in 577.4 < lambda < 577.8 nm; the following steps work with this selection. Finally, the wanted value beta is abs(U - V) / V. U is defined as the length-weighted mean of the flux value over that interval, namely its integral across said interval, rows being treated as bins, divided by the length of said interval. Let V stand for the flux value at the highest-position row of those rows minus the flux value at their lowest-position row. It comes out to 517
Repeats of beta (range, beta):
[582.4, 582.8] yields 252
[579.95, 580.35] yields -15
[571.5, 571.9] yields -23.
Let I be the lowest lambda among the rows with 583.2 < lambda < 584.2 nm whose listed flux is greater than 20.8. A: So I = 583.229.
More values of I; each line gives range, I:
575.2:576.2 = 575.359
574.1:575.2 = 574.168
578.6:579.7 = 578.680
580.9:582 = 580.950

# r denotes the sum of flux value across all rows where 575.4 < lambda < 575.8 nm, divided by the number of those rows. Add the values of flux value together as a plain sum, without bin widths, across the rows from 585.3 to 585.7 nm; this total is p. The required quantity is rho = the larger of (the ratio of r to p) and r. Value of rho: 21.2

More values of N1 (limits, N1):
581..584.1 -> 334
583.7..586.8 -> 297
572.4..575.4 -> 398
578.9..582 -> 246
